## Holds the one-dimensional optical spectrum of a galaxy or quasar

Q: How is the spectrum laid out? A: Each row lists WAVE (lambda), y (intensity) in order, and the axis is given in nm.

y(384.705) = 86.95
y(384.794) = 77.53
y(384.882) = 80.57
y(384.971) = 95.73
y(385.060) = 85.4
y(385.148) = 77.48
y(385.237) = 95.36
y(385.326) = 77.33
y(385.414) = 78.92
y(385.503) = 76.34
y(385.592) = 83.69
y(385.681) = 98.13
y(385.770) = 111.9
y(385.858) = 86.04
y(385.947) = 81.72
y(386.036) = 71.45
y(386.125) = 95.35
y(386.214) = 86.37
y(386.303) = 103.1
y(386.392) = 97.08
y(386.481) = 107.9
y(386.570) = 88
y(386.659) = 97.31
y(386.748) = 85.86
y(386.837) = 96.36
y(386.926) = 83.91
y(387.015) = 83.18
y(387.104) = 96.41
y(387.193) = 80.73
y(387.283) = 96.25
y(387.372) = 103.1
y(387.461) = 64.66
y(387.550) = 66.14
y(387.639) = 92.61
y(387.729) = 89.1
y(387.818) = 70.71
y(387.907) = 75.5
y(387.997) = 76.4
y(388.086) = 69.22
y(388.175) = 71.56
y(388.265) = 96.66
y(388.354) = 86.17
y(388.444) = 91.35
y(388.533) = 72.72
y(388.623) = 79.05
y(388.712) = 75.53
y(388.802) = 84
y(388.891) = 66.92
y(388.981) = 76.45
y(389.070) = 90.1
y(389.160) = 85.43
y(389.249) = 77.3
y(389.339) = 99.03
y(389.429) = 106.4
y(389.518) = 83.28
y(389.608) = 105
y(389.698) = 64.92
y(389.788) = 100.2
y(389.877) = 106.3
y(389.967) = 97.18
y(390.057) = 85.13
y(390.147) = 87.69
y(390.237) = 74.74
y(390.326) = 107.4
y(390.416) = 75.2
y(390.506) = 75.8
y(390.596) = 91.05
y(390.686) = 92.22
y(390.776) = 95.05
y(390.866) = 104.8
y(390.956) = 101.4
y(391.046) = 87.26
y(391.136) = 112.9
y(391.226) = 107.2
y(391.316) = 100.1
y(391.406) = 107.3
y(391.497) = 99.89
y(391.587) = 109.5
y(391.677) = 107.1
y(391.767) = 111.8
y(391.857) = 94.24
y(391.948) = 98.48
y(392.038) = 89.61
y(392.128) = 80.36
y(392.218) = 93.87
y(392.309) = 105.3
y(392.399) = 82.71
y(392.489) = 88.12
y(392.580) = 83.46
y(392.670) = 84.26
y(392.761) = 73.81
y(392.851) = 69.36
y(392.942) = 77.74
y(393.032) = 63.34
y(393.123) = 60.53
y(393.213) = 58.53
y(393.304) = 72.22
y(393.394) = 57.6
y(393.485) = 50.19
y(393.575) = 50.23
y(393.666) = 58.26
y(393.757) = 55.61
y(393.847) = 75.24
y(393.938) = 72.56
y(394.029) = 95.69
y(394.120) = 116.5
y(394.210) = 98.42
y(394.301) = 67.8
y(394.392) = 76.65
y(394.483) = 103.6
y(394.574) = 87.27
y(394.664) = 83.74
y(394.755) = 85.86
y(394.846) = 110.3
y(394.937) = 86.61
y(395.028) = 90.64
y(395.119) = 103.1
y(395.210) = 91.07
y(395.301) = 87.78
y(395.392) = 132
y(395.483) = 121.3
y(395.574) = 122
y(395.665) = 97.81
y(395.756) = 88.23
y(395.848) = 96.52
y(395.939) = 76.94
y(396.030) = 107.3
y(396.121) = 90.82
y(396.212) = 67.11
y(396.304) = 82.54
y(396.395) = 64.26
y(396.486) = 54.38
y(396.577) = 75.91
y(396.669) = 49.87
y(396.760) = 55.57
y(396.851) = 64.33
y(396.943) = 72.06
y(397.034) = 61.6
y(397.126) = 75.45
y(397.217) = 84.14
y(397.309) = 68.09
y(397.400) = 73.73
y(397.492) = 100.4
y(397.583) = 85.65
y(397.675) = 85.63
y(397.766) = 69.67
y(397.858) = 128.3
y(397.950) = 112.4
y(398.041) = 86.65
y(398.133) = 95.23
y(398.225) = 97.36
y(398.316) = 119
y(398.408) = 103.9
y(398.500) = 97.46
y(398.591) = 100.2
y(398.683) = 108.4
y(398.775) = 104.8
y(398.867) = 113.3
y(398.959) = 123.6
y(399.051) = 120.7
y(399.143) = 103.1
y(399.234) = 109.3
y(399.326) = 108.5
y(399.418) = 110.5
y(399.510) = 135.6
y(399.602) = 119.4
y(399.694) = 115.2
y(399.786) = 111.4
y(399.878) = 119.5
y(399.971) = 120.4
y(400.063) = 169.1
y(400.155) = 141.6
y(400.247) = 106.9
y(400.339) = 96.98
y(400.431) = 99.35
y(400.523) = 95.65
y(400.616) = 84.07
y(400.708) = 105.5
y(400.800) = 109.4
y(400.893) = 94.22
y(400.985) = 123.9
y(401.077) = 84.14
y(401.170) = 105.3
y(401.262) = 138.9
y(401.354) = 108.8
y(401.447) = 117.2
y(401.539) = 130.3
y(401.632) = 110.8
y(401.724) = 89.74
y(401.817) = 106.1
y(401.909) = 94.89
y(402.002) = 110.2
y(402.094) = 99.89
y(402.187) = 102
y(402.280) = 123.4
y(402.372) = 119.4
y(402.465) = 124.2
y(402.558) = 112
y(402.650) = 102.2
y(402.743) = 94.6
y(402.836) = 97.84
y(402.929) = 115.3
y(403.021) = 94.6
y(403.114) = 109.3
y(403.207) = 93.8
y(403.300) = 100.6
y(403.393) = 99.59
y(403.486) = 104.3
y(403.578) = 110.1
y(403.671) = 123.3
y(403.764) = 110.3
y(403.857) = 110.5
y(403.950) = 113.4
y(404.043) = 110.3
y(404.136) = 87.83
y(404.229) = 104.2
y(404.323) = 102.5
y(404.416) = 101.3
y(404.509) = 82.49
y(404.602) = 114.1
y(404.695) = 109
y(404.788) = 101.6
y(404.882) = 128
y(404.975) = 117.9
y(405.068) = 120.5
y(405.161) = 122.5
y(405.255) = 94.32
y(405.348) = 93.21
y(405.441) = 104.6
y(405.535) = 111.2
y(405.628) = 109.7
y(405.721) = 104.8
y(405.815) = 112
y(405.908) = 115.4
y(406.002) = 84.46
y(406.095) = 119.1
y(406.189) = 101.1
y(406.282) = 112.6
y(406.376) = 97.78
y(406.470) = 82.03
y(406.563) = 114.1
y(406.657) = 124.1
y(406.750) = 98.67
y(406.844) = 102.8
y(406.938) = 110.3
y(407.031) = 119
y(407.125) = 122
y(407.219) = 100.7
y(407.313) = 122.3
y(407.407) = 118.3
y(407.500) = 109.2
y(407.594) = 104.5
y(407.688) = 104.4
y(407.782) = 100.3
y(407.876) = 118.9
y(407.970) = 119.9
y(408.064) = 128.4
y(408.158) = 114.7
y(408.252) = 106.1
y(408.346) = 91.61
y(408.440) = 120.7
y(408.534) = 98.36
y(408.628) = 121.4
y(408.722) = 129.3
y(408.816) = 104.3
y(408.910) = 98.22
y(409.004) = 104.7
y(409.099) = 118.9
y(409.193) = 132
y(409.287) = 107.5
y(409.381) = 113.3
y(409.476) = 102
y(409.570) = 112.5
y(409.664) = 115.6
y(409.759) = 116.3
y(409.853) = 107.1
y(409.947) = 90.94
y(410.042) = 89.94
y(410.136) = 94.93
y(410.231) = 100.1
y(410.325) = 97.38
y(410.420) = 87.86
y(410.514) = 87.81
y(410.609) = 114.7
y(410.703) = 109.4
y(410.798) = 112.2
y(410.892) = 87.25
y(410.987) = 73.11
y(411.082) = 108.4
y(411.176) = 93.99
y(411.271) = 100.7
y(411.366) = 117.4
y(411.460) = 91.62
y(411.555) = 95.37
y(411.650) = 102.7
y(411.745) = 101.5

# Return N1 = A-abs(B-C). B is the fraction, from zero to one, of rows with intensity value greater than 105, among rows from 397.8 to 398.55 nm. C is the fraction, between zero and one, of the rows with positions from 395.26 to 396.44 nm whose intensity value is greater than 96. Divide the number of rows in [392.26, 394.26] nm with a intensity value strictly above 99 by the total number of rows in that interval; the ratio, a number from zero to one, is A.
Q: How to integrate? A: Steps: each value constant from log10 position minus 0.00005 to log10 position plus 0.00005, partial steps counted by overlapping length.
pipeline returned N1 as 0.0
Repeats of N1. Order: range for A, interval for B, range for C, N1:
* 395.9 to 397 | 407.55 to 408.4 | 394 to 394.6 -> 0.0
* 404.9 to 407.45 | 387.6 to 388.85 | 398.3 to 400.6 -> -0.2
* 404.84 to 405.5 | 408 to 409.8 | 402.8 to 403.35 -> 0.7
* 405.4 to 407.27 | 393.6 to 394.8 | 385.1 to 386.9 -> 0.5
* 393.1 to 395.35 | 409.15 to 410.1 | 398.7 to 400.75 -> 0.0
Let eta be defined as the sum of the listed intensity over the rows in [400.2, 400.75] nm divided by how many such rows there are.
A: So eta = 98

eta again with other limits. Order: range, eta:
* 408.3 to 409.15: 110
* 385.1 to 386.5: 89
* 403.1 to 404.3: 106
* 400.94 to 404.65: 107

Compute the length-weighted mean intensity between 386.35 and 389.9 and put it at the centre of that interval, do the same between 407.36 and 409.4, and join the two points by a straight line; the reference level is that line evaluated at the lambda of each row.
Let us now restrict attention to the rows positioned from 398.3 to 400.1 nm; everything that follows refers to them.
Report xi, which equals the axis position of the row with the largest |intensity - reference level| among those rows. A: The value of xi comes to 400.063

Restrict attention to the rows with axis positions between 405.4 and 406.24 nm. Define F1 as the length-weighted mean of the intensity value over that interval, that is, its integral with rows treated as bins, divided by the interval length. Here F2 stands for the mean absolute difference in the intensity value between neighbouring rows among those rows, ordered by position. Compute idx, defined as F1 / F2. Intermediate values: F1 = 107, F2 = 13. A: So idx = 8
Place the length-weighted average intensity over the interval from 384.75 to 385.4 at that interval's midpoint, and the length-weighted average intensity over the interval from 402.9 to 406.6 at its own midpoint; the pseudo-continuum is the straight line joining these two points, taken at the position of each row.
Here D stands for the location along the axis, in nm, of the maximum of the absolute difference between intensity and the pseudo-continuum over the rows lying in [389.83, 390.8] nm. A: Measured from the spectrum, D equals 390.326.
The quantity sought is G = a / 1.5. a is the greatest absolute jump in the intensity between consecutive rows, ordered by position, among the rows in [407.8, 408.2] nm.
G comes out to 9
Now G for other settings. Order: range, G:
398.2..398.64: 14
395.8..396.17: 20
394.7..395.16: 16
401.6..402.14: 14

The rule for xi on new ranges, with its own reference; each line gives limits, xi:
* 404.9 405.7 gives 405.348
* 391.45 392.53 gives 391.767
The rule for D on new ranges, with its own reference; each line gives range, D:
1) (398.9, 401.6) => 400.063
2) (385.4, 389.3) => 385.770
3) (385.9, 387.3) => 386.481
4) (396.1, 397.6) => 396.669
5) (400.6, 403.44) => 401.262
